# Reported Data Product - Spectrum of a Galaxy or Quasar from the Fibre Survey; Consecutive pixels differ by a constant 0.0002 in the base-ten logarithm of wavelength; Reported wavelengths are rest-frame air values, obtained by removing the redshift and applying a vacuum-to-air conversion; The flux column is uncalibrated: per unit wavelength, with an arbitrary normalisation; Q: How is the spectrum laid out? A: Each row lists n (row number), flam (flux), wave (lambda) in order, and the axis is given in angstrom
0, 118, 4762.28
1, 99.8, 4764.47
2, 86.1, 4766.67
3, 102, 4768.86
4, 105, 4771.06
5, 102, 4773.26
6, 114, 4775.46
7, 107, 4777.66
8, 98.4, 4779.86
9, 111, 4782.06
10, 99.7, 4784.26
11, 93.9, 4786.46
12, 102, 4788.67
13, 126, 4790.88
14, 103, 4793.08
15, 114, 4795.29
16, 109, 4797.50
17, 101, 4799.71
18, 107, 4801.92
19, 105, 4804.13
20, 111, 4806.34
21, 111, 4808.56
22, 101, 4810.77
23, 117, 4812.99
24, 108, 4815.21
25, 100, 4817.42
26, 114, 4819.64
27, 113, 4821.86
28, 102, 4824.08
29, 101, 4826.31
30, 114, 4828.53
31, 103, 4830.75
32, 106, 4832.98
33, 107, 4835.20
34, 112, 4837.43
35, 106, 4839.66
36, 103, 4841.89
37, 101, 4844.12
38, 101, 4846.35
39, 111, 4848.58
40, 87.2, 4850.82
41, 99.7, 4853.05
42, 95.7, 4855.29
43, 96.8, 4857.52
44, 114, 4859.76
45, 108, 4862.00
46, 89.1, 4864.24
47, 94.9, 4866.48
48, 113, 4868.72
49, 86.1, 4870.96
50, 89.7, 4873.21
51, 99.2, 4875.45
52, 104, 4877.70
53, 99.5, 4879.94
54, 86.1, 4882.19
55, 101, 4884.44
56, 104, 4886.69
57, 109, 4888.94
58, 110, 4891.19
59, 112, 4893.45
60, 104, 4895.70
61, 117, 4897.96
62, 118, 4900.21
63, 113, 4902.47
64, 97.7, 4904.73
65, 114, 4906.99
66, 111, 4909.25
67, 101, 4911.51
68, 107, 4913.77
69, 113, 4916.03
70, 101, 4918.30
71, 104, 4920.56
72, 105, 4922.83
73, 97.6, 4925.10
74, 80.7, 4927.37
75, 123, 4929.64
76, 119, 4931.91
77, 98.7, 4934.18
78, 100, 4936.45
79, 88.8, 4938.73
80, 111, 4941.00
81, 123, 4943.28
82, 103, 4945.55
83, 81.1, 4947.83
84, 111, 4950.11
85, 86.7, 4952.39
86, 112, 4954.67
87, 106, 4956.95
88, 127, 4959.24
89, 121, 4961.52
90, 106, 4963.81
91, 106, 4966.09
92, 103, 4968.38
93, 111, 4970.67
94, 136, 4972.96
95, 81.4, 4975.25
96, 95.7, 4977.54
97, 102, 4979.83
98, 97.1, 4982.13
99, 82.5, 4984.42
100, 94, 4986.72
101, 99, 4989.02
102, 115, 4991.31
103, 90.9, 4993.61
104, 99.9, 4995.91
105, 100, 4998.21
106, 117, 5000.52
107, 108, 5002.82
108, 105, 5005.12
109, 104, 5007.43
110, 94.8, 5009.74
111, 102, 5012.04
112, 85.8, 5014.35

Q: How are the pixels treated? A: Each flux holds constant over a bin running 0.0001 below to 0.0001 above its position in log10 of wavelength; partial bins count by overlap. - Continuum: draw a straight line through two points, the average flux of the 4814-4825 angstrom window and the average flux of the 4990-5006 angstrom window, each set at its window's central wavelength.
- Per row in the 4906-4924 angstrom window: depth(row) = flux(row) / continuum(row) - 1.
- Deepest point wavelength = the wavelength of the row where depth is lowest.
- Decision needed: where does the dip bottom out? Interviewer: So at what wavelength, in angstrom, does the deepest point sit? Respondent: 4911.51 angstrom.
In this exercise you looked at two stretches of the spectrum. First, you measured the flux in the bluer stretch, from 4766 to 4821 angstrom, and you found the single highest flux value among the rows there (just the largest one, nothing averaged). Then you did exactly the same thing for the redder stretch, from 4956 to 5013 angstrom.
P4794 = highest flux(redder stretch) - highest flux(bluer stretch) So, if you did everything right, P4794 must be 10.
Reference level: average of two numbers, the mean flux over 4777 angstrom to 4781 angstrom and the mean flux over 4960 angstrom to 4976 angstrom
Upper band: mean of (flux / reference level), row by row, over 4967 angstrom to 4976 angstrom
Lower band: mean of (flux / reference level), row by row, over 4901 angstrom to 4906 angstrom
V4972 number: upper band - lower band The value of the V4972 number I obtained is 0.024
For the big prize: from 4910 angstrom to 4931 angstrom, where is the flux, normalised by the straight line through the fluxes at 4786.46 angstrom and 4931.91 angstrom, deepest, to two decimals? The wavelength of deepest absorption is 4927.37 angstrom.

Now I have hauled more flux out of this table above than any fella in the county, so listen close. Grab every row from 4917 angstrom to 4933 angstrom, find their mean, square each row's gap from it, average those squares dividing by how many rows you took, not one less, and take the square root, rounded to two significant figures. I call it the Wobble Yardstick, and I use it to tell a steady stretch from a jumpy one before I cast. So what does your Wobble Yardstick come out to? 13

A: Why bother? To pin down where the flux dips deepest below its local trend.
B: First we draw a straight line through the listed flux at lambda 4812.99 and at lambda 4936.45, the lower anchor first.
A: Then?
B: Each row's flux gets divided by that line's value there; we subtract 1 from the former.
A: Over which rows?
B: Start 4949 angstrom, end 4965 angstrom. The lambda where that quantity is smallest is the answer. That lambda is 4952.39 angstrom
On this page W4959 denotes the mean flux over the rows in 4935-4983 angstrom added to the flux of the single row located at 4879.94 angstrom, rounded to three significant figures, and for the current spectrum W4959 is 205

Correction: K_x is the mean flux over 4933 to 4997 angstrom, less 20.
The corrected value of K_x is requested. 83.2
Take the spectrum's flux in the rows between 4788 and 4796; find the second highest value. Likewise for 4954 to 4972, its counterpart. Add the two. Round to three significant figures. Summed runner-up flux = 235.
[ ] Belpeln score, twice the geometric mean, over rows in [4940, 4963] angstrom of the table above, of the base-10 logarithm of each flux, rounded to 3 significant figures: 4.06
